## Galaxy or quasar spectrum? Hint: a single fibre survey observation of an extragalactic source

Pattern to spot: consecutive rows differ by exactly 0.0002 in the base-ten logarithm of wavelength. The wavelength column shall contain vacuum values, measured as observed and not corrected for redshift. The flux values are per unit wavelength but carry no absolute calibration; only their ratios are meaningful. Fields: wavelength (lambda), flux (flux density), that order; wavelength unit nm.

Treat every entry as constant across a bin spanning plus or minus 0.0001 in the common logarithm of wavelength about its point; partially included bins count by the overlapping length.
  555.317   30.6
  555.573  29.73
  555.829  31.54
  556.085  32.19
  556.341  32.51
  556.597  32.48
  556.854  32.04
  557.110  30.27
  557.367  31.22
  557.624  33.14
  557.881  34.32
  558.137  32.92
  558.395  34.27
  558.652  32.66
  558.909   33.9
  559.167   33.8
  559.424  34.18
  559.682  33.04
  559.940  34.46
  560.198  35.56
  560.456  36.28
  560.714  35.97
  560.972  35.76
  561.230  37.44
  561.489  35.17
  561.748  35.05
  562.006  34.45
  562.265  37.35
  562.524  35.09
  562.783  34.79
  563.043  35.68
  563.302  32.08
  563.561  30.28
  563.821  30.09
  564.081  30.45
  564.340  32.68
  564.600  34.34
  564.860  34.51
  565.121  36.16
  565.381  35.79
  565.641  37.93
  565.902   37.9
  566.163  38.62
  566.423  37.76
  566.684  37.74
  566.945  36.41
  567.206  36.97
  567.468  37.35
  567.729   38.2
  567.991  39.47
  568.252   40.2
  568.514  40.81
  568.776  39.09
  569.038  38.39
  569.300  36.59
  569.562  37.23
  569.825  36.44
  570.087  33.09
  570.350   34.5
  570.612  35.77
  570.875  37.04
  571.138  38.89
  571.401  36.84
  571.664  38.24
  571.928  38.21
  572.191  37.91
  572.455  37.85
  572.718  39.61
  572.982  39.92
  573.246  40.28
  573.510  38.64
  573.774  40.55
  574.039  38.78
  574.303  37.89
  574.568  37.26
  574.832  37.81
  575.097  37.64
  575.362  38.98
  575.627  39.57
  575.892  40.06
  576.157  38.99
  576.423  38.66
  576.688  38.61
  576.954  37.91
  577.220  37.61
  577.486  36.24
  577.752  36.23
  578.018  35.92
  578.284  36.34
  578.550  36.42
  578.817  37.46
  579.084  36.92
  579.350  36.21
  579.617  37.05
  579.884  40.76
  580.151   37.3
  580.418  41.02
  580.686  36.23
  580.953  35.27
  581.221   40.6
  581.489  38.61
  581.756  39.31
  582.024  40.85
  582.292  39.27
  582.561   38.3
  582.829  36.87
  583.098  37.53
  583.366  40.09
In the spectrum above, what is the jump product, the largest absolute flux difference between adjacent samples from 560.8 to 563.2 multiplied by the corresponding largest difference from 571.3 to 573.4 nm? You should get 5.1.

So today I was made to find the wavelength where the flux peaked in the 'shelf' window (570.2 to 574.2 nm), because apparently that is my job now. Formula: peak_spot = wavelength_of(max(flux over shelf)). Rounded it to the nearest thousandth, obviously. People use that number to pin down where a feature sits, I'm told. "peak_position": 573.774 nm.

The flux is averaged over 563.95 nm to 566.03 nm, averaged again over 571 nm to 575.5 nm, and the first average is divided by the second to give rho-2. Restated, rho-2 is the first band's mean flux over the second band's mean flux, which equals 0.91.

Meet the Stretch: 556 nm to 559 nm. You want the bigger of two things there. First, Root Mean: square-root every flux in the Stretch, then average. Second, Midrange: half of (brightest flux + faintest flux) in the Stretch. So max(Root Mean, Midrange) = 32.3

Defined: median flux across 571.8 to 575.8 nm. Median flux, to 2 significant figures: 39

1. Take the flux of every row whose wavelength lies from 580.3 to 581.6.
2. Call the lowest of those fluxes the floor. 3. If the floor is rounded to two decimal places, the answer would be 35.27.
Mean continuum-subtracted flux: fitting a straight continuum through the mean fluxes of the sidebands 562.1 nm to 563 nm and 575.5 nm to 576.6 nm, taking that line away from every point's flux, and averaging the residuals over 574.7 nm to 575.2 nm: -1.3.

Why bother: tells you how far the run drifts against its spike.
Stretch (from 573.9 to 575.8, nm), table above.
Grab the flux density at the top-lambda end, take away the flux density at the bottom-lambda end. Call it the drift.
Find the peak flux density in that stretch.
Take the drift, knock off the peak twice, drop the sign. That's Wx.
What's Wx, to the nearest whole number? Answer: 78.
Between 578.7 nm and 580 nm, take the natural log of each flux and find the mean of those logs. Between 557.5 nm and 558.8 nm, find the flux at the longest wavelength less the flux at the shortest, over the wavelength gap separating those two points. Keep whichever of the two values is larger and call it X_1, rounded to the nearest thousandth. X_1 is 3.628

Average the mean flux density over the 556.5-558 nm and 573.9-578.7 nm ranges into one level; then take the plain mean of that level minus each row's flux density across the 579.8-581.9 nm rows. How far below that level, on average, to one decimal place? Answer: -3.6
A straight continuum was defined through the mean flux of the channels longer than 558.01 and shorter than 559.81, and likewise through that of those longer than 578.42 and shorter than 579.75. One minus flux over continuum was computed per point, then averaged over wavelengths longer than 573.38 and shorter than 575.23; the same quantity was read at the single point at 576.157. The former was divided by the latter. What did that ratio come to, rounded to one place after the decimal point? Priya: 0.9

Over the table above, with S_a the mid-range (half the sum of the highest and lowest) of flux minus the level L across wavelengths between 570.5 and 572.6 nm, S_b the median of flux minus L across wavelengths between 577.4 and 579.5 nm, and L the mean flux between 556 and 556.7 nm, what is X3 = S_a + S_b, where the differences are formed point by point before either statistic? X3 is 8.8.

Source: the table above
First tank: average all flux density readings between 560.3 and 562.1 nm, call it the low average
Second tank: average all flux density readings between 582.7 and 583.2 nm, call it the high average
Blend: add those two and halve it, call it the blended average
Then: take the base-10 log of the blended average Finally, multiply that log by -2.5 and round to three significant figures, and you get -3.90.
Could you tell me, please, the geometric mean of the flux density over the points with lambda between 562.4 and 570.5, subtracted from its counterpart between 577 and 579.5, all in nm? 1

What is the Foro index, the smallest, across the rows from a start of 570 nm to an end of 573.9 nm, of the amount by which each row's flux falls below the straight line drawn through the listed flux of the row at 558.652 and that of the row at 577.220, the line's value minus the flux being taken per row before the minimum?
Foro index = -4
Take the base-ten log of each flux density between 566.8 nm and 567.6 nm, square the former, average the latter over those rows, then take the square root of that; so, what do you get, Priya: 1.57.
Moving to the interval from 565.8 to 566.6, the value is 1.58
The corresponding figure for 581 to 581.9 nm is 1.60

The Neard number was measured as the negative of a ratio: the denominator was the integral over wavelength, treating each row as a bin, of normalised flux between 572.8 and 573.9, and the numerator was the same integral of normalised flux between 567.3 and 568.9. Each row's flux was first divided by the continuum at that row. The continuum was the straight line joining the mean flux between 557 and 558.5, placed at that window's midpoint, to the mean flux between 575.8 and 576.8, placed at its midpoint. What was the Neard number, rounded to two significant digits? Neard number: -1.5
